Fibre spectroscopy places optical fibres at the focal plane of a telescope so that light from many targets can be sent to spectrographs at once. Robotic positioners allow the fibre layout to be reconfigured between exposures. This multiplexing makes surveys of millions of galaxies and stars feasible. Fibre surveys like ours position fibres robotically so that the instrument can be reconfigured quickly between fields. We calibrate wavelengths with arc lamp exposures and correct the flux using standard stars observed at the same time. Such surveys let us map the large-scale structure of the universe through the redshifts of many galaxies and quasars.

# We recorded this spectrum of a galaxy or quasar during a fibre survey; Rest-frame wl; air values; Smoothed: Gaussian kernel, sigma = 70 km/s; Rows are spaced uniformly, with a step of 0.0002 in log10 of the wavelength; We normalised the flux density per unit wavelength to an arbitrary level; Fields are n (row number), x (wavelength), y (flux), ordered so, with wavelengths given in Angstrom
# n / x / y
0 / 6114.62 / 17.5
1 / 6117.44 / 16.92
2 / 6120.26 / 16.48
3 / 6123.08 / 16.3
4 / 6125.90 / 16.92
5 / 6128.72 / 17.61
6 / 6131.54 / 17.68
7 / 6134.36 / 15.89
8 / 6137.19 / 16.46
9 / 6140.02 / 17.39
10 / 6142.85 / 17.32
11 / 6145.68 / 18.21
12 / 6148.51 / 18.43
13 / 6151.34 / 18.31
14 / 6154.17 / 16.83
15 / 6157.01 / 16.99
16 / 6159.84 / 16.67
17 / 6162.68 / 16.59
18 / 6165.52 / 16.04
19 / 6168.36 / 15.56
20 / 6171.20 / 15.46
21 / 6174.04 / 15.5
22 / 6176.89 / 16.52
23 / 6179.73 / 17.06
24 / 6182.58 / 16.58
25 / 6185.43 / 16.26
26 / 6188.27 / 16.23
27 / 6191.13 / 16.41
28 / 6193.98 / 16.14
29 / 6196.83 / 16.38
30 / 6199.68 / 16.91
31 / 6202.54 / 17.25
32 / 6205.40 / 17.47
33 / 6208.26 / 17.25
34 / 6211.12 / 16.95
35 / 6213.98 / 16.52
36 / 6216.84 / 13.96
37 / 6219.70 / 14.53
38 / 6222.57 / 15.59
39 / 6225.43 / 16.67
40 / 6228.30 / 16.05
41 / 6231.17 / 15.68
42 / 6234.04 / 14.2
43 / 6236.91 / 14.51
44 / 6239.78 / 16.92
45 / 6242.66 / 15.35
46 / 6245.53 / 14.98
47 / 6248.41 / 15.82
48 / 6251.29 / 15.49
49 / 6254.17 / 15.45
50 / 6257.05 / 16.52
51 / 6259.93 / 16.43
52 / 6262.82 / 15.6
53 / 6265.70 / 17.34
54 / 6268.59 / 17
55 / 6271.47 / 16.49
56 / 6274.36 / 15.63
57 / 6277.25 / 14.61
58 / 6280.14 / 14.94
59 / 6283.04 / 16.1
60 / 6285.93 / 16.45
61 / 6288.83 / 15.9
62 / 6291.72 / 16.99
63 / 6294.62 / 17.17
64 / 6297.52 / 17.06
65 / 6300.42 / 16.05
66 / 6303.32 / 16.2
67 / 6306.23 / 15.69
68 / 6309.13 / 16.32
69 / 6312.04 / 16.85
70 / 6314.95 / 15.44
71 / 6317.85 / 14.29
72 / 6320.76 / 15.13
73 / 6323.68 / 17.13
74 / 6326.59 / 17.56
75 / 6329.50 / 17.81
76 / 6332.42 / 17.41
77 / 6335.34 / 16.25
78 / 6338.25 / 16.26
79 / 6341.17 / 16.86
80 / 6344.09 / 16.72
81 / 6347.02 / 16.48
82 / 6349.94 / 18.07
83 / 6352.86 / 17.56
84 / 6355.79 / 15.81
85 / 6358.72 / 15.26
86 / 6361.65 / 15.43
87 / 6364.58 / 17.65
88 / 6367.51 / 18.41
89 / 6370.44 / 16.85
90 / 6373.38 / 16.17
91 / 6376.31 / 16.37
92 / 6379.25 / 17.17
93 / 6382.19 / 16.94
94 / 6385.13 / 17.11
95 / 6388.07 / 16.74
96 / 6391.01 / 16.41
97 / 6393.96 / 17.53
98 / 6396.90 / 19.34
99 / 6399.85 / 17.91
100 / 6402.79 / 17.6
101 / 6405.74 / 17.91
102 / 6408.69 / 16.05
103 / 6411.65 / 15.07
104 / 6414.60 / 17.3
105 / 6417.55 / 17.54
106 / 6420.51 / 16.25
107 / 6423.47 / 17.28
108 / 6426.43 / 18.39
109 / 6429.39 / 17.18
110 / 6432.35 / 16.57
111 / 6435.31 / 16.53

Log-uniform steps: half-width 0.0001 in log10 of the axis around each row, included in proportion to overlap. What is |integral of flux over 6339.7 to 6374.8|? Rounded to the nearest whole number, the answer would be 589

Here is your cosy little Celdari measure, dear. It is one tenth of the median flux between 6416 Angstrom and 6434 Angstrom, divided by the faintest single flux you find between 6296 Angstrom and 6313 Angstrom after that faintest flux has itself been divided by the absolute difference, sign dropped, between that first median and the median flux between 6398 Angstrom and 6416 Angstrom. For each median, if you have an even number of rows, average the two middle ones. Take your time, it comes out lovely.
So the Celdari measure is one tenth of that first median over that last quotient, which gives 0.024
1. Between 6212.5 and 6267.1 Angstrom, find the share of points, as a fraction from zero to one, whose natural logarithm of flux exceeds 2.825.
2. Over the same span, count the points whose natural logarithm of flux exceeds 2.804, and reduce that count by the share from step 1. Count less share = 5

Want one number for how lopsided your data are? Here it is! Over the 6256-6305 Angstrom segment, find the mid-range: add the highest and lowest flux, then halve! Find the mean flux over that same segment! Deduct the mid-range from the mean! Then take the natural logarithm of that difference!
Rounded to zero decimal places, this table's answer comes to -1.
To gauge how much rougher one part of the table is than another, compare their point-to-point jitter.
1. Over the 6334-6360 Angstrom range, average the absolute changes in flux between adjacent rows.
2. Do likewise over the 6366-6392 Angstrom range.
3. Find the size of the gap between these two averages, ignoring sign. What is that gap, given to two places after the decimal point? 0.13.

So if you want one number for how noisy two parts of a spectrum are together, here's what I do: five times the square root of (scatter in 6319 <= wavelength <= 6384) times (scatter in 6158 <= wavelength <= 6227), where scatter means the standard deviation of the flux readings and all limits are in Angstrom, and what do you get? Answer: 4.3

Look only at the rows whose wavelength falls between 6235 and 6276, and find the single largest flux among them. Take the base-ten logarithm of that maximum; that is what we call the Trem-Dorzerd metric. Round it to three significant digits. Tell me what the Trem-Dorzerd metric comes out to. 1.24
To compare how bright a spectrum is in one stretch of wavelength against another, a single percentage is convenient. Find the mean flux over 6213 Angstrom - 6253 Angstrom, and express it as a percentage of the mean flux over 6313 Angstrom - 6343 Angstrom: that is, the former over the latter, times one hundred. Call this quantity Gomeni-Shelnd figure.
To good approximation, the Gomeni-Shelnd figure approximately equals 94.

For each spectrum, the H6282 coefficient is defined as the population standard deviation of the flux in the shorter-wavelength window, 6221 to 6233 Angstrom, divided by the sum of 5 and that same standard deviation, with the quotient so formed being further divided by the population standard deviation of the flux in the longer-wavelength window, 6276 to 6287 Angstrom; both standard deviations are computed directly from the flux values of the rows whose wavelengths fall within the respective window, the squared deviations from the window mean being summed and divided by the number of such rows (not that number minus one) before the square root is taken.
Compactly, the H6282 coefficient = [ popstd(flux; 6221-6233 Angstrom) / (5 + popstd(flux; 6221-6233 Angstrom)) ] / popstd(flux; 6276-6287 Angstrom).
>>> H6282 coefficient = 0.10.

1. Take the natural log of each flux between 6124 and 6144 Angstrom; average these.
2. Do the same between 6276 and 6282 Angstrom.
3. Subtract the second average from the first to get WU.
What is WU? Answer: 0.14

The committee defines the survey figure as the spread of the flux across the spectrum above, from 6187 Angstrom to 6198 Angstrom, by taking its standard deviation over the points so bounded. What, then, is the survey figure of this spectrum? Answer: 0.1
